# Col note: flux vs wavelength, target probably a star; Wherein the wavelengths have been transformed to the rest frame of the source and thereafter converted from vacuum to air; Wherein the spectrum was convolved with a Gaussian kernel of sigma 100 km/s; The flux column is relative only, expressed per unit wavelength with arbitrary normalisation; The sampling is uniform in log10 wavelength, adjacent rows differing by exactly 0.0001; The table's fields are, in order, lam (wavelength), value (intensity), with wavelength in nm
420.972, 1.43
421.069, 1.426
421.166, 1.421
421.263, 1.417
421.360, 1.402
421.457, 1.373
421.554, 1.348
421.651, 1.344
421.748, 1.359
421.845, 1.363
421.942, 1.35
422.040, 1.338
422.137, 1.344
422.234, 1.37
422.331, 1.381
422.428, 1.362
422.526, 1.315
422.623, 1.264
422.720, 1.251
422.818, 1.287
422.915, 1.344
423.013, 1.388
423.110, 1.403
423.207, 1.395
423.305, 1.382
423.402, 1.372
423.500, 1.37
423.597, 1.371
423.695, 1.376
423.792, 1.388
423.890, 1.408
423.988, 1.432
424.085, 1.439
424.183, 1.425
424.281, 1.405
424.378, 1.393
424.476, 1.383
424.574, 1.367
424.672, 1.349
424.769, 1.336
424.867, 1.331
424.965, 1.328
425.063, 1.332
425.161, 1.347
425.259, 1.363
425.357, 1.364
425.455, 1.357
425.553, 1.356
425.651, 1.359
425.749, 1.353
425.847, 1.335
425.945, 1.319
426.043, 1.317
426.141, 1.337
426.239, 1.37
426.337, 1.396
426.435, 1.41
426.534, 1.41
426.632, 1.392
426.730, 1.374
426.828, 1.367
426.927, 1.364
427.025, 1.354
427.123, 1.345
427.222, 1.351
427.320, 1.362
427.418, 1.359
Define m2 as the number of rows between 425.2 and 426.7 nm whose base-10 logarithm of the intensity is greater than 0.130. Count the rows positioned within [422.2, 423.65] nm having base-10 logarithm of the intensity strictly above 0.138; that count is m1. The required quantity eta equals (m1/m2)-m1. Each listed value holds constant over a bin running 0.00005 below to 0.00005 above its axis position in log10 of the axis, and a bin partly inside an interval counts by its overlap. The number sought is -4.5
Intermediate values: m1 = 5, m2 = 11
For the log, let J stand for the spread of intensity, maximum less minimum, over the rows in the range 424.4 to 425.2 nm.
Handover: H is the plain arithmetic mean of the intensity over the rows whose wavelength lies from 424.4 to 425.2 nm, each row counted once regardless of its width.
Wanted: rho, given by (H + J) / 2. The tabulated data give 0.701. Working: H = 1.35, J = 0.055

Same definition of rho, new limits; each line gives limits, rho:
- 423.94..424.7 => 0.745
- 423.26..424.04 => 0.725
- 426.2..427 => 0.716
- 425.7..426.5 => 0.724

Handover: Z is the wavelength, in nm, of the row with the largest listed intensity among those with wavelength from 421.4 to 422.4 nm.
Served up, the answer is 422.331 nm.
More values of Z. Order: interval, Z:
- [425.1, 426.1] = 425.357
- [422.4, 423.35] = 423.110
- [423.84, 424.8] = 424.085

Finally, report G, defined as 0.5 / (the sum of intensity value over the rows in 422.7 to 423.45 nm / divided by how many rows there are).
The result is 0.370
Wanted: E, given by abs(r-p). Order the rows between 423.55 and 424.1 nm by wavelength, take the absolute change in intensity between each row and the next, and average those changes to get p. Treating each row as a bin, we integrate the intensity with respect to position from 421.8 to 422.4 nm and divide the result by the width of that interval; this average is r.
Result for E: 1.34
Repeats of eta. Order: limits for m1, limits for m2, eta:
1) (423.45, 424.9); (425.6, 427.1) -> -8.2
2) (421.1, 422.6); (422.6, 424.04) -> -3.6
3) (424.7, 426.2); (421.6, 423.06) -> 0.0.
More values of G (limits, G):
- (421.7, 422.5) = 0.368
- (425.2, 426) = 0.370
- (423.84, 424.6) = 0.355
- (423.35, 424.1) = 0.359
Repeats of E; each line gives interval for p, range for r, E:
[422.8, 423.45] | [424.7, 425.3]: 1.32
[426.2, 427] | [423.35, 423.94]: 1.37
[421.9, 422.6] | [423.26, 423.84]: 1.36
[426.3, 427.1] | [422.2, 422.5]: 1.36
